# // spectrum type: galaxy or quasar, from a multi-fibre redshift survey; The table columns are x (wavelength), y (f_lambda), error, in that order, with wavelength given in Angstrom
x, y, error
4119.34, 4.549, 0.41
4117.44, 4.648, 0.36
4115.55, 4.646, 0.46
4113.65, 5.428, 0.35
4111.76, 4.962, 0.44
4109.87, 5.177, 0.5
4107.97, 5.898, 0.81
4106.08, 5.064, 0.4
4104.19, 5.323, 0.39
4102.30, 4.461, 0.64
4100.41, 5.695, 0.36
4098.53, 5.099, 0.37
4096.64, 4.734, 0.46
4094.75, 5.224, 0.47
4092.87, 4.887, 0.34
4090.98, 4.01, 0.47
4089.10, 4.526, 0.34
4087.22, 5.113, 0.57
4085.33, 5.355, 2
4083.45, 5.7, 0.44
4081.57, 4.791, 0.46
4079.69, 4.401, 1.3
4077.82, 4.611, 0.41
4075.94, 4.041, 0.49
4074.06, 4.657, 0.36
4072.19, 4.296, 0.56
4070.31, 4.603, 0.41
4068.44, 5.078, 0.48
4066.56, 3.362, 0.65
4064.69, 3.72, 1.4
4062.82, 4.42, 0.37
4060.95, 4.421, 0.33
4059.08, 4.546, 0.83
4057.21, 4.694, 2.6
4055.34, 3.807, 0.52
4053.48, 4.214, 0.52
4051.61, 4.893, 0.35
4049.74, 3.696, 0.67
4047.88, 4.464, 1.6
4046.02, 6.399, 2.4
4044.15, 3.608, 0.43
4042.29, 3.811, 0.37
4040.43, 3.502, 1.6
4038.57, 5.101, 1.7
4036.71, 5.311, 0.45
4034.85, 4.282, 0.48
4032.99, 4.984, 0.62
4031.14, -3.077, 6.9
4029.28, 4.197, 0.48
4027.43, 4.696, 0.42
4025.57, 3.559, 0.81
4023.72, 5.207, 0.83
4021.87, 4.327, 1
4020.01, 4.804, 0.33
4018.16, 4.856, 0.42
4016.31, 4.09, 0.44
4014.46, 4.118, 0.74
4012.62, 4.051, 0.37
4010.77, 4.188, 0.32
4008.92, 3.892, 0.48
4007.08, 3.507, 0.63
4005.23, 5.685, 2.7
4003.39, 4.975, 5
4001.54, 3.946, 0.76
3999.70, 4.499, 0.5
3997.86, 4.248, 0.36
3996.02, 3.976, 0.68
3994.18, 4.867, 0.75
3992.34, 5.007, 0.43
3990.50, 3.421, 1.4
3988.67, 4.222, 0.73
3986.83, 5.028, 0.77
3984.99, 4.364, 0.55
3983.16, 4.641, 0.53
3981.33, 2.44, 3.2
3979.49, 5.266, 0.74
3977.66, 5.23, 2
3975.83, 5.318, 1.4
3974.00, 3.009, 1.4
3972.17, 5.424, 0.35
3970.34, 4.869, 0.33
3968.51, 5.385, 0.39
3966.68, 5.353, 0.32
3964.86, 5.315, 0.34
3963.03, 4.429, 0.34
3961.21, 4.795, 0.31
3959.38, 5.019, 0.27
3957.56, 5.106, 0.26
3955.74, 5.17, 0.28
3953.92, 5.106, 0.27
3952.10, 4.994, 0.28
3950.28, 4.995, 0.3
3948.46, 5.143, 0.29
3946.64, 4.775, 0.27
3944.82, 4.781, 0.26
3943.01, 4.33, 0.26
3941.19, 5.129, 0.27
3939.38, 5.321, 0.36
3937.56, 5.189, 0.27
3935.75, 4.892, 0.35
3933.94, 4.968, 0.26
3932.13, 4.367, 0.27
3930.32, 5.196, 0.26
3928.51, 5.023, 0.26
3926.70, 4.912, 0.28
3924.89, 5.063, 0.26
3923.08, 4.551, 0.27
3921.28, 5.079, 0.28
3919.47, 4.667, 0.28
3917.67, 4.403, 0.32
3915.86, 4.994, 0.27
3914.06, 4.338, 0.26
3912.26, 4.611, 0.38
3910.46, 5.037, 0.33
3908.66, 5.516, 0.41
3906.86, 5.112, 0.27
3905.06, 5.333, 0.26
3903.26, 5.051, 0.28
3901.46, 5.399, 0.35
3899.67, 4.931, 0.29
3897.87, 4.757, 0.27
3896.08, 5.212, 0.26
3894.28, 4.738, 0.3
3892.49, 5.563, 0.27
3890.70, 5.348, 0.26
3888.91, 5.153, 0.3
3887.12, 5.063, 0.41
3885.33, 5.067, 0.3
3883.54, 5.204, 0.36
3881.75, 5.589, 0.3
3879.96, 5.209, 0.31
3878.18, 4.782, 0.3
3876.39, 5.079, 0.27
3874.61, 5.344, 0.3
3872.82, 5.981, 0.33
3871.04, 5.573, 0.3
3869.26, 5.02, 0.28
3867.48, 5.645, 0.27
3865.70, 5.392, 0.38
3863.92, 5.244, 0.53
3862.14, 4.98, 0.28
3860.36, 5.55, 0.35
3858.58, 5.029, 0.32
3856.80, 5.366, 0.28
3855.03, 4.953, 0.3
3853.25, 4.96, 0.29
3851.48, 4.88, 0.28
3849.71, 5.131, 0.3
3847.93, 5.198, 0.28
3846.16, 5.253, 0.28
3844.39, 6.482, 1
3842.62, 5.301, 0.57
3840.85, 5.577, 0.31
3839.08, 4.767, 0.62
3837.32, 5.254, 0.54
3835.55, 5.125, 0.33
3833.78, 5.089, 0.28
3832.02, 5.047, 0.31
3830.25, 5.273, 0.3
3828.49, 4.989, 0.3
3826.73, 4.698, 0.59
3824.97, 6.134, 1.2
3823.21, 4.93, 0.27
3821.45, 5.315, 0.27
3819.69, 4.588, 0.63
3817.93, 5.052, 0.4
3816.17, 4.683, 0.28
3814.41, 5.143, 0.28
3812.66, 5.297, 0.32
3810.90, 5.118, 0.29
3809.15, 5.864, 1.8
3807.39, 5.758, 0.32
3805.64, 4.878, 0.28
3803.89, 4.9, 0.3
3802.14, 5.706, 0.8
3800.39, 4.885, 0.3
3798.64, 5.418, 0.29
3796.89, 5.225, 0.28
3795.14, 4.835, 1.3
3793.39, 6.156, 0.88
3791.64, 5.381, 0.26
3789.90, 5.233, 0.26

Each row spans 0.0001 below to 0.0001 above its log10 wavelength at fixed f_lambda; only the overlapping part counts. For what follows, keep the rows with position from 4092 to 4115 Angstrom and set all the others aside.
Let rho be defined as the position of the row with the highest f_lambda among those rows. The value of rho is 4107.97 Angstrom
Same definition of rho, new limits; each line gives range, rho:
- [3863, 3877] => 3872.82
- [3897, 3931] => 3908.66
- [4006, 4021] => 4018.16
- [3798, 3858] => 3844.39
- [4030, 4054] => 4046.02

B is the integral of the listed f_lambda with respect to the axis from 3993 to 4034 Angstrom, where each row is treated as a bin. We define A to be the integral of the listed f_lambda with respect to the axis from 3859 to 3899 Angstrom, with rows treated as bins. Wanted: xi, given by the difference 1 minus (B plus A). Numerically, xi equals -376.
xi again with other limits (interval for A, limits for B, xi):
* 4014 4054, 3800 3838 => -361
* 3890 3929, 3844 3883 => -399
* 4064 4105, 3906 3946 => -388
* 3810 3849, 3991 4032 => -369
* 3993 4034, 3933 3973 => -367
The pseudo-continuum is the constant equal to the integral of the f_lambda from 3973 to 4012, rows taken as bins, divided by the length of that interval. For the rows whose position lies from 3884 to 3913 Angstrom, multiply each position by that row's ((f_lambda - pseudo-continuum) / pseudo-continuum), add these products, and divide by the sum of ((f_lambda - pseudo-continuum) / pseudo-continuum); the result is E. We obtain 3898.4 Angstrom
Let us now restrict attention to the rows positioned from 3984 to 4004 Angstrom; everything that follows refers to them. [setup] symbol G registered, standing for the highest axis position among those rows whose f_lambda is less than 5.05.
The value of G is 4003.39 Angstrom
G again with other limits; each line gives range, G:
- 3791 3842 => 3839.08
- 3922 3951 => 3950.28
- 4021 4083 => 4081.57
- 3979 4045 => 4044.15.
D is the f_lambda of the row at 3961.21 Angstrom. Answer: 4.795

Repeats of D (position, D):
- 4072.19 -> 4.296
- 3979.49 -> 5.266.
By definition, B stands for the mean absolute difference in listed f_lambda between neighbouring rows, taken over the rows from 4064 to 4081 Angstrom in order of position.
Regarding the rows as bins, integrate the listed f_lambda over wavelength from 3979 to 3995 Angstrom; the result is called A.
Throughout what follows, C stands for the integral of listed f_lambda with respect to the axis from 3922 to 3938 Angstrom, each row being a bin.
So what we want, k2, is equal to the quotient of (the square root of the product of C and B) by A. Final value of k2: 0.097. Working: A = 69.3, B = 0.58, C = 78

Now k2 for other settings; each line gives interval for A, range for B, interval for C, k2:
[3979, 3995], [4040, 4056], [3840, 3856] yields 0.135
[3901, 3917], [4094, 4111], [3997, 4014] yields 0.087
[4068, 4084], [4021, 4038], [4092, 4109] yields 0.205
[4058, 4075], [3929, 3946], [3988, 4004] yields 0.073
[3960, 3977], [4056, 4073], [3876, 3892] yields 0.076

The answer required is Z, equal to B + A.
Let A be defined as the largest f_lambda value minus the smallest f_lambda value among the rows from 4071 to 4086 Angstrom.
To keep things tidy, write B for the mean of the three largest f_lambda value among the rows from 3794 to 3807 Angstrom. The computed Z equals 7.1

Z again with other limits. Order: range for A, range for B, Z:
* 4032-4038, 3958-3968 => 6.3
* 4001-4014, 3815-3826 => 7.7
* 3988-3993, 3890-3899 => 7.0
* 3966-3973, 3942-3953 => 5.6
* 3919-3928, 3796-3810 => 6.3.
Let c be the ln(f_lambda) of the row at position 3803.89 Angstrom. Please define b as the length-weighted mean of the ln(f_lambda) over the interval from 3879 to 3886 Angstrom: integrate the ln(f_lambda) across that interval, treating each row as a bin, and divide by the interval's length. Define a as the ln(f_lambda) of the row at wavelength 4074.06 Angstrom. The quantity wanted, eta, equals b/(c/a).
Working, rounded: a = 1.54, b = 1.66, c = 1.59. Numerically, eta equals 1.61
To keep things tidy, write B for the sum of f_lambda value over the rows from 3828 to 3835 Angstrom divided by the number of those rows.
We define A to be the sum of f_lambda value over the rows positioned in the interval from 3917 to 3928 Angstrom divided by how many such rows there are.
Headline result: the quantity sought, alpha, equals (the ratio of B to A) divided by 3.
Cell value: 0.36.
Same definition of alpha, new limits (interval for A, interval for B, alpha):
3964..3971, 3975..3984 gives 0.29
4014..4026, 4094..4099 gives 0.38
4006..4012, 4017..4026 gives 0.39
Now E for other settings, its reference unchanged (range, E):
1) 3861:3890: 3875.0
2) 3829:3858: 3843.4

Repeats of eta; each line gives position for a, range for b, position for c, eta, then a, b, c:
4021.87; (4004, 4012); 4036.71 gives 1.27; 1.46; 1.45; 1.67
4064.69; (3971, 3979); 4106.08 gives 1.25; 1.31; 1.54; 1.62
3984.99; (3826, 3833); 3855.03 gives 1.48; 1.47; 1.61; 1.60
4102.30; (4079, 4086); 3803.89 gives 1.52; 1.50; 1.62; 1.59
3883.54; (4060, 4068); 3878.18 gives 1.47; 1.65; 1.39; 1.56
